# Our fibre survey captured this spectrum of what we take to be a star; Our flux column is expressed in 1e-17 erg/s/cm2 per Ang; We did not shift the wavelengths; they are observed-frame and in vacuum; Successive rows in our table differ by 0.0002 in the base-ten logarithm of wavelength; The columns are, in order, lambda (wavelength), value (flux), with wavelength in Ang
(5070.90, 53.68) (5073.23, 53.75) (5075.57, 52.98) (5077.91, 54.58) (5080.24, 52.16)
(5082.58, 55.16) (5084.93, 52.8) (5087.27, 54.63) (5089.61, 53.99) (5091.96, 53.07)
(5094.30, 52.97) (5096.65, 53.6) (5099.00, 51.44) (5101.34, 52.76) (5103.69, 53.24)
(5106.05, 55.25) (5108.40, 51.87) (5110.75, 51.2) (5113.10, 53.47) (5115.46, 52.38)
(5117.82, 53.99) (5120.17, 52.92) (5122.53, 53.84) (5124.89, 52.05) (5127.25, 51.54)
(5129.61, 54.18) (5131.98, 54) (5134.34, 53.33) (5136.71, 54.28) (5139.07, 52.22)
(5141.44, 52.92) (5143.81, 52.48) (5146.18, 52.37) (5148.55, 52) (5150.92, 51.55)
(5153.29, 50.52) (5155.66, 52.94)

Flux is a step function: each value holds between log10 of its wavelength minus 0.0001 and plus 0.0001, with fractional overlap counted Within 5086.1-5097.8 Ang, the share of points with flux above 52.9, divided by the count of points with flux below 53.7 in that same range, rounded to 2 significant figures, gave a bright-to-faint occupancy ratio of 0.33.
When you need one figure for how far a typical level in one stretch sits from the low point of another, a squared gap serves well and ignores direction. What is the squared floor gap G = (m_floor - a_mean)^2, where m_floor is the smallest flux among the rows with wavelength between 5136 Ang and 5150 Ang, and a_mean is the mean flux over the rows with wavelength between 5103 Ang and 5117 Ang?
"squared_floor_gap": 0.8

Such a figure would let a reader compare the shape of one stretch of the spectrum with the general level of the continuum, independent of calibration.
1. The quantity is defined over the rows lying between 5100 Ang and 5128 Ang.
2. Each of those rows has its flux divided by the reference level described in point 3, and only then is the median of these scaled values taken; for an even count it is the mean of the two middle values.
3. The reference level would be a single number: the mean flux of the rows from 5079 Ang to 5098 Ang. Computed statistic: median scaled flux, 0.99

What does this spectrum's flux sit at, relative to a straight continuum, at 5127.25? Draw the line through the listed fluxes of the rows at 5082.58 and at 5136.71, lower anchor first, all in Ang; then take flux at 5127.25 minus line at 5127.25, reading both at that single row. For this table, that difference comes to -2.9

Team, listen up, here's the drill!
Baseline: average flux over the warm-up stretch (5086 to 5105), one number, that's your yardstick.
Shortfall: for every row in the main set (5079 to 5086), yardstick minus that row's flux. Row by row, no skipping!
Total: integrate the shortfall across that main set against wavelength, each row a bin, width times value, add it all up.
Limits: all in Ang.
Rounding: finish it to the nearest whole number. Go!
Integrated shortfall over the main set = -1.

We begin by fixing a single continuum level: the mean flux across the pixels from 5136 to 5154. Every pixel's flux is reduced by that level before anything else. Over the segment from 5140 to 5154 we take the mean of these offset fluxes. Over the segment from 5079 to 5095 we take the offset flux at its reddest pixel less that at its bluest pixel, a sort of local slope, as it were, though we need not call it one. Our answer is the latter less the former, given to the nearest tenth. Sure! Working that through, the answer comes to 1.1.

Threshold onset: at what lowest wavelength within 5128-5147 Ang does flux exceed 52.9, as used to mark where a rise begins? 5129.61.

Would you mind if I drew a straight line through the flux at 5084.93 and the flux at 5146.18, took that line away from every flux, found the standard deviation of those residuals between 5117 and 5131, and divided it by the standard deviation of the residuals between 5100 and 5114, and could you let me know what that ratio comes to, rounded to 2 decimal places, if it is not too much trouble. 0.78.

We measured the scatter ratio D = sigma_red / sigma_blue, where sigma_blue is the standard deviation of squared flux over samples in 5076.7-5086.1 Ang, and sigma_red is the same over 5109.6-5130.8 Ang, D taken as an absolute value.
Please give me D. 0.8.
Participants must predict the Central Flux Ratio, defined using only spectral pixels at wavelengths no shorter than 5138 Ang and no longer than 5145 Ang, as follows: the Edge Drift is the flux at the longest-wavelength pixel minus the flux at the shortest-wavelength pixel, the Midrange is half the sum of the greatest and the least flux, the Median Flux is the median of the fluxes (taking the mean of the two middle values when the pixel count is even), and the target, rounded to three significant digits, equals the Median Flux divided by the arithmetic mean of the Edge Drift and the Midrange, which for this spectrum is 1.99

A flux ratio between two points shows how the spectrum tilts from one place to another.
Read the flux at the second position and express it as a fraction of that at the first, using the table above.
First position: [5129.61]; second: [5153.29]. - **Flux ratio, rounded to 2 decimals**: 0.93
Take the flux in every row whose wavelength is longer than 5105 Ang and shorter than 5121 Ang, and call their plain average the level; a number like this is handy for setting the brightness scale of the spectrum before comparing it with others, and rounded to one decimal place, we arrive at 53.0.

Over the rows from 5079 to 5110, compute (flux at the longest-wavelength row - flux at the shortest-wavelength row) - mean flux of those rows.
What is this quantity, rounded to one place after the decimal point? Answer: -53.6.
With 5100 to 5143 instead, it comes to -52.9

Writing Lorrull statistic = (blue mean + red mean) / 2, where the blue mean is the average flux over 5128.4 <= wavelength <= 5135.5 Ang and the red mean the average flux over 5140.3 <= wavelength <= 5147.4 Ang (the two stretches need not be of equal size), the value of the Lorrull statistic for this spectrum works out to 53.2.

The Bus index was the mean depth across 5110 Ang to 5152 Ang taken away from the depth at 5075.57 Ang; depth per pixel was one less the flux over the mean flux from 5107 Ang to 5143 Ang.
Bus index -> -0.003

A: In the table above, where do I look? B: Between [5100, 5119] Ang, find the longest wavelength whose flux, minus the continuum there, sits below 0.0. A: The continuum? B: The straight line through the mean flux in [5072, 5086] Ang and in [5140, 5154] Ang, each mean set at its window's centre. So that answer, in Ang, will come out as 5115.46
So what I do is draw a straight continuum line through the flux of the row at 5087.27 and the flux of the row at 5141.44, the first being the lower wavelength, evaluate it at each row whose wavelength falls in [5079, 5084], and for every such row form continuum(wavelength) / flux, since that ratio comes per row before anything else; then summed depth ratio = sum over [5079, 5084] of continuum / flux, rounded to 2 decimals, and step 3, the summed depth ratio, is 2.04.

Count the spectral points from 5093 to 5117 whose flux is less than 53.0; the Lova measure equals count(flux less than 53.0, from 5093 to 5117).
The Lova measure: 6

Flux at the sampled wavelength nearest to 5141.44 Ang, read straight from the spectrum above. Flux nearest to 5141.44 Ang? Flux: 52.92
